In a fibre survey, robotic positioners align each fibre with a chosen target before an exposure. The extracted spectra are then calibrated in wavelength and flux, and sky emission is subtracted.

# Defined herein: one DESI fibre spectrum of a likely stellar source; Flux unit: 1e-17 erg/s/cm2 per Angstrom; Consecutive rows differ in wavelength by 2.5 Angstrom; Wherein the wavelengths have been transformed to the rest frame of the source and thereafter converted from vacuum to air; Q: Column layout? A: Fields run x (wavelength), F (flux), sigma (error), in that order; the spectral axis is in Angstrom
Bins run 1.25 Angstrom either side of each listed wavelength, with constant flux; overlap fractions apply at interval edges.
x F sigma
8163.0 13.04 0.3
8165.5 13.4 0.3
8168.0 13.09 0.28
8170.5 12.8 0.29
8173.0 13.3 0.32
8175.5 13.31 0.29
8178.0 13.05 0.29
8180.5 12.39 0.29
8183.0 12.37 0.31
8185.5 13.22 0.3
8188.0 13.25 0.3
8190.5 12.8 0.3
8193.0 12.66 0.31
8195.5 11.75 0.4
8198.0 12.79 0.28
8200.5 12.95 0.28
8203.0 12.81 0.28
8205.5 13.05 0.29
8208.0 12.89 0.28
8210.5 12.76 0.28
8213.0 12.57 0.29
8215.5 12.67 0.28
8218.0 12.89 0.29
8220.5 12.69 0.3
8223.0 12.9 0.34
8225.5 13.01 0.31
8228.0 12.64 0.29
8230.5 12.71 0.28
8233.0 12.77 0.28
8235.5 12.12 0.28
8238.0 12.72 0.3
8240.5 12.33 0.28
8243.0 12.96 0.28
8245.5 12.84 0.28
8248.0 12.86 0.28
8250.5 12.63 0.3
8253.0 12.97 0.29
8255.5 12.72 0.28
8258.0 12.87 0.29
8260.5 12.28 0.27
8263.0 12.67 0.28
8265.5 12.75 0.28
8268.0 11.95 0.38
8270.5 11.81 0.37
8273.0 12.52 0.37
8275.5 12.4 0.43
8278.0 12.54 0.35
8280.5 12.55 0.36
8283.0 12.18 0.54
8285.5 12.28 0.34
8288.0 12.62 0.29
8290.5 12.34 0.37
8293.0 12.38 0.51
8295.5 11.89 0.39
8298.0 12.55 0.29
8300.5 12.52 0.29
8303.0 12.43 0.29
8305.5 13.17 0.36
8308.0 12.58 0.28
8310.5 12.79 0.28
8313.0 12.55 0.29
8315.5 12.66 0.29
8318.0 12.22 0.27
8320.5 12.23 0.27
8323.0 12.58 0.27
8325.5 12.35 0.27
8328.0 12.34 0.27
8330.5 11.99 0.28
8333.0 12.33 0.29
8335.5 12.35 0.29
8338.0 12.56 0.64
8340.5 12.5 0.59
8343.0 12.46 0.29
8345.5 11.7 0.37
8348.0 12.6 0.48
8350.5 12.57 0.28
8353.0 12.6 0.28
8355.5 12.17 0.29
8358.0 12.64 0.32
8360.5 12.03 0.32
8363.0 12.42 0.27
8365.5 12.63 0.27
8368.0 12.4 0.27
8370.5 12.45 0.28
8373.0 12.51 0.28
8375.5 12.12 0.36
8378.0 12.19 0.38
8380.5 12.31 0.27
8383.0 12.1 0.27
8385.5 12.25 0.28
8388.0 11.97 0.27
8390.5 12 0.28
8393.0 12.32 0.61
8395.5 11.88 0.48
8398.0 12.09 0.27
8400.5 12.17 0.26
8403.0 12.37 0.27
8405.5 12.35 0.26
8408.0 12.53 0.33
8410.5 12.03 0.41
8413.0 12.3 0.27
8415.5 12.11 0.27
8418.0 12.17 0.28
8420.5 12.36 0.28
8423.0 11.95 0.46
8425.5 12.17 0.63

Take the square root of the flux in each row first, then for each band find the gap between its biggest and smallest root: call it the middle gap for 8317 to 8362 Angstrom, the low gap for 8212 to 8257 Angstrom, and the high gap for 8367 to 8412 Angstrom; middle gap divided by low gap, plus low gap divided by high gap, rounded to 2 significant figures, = 2.4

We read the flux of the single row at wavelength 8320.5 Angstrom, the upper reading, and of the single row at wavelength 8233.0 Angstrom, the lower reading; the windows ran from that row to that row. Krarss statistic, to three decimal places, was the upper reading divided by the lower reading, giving 0.958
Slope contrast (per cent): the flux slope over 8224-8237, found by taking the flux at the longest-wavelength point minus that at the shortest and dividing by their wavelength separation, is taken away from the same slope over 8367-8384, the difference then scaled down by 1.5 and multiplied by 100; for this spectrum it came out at 4.6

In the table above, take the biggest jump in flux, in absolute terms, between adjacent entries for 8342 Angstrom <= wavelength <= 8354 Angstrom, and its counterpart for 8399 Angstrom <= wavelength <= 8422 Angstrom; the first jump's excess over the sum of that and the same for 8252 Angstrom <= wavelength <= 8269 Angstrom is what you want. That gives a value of -0.40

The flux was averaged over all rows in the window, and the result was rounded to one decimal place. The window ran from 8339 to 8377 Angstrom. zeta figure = 12.4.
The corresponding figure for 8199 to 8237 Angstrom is 12.8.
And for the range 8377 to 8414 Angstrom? 12.2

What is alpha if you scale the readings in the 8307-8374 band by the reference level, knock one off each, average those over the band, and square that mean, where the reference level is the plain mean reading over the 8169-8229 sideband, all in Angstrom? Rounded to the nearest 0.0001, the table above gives 0.0010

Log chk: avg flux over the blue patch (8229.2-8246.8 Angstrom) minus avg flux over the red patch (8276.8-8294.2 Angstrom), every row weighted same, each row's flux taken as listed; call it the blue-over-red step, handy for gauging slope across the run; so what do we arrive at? 0.22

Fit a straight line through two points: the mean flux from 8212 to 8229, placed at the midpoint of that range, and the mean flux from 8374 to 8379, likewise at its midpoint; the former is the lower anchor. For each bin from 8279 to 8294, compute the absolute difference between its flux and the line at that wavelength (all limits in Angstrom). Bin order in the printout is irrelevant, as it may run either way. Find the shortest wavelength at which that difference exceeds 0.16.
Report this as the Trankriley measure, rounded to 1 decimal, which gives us 8283.0 Angstrom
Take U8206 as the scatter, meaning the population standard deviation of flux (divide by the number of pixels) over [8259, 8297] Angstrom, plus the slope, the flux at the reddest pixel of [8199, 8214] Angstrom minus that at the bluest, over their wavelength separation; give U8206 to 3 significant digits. 0.246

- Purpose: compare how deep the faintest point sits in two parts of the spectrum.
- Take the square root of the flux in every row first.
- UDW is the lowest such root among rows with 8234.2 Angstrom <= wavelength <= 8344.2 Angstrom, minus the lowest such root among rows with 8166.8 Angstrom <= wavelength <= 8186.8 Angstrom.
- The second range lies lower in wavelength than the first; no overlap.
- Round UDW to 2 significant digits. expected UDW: -0.081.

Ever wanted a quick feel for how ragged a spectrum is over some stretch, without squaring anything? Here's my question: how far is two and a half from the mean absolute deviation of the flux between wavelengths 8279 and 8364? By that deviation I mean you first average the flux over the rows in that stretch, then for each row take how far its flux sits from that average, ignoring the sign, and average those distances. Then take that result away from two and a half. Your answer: 2.30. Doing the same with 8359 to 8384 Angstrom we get 2.33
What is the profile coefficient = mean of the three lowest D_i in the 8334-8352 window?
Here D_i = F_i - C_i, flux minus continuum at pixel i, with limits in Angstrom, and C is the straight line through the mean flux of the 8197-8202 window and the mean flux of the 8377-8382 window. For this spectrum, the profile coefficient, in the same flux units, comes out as -0.21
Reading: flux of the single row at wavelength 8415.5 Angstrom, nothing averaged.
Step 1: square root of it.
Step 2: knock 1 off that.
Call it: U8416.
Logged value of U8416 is 2.48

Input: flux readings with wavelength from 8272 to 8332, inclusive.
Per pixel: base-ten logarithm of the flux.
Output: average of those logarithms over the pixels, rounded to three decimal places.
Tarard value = 1.095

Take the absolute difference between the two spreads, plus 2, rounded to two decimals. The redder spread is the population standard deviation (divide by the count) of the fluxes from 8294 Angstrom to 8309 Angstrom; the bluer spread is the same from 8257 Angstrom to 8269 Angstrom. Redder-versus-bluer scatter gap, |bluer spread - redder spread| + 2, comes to 2.03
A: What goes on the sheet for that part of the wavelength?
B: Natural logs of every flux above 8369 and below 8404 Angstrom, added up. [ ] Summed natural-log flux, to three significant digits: 35.0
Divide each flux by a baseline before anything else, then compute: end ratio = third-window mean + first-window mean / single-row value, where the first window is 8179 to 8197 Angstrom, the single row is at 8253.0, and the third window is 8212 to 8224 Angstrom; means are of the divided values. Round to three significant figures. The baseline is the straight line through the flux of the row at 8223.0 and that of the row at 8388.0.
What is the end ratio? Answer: 1.93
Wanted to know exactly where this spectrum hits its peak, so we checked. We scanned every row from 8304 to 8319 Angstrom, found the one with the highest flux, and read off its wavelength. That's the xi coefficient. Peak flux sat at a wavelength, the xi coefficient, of 8305.5 Angstrom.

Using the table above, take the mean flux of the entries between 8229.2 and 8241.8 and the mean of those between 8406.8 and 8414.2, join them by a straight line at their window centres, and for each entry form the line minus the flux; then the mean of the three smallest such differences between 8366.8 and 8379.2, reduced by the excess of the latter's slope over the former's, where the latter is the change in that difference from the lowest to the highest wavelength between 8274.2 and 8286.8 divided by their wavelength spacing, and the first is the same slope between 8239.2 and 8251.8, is -0.2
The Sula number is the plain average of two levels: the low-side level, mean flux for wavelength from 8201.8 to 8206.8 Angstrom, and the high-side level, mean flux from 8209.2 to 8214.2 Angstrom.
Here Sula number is 12.8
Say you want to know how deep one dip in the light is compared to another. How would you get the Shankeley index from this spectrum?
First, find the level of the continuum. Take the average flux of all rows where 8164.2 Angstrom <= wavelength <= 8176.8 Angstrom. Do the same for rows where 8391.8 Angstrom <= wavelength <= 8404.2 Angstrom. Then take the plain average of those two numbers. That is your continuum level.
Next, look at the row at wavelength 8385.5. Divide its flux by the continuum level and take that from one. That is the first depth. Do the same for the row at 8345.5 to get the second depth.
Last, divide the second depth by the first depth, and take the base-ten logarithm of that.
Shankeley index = 0.36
